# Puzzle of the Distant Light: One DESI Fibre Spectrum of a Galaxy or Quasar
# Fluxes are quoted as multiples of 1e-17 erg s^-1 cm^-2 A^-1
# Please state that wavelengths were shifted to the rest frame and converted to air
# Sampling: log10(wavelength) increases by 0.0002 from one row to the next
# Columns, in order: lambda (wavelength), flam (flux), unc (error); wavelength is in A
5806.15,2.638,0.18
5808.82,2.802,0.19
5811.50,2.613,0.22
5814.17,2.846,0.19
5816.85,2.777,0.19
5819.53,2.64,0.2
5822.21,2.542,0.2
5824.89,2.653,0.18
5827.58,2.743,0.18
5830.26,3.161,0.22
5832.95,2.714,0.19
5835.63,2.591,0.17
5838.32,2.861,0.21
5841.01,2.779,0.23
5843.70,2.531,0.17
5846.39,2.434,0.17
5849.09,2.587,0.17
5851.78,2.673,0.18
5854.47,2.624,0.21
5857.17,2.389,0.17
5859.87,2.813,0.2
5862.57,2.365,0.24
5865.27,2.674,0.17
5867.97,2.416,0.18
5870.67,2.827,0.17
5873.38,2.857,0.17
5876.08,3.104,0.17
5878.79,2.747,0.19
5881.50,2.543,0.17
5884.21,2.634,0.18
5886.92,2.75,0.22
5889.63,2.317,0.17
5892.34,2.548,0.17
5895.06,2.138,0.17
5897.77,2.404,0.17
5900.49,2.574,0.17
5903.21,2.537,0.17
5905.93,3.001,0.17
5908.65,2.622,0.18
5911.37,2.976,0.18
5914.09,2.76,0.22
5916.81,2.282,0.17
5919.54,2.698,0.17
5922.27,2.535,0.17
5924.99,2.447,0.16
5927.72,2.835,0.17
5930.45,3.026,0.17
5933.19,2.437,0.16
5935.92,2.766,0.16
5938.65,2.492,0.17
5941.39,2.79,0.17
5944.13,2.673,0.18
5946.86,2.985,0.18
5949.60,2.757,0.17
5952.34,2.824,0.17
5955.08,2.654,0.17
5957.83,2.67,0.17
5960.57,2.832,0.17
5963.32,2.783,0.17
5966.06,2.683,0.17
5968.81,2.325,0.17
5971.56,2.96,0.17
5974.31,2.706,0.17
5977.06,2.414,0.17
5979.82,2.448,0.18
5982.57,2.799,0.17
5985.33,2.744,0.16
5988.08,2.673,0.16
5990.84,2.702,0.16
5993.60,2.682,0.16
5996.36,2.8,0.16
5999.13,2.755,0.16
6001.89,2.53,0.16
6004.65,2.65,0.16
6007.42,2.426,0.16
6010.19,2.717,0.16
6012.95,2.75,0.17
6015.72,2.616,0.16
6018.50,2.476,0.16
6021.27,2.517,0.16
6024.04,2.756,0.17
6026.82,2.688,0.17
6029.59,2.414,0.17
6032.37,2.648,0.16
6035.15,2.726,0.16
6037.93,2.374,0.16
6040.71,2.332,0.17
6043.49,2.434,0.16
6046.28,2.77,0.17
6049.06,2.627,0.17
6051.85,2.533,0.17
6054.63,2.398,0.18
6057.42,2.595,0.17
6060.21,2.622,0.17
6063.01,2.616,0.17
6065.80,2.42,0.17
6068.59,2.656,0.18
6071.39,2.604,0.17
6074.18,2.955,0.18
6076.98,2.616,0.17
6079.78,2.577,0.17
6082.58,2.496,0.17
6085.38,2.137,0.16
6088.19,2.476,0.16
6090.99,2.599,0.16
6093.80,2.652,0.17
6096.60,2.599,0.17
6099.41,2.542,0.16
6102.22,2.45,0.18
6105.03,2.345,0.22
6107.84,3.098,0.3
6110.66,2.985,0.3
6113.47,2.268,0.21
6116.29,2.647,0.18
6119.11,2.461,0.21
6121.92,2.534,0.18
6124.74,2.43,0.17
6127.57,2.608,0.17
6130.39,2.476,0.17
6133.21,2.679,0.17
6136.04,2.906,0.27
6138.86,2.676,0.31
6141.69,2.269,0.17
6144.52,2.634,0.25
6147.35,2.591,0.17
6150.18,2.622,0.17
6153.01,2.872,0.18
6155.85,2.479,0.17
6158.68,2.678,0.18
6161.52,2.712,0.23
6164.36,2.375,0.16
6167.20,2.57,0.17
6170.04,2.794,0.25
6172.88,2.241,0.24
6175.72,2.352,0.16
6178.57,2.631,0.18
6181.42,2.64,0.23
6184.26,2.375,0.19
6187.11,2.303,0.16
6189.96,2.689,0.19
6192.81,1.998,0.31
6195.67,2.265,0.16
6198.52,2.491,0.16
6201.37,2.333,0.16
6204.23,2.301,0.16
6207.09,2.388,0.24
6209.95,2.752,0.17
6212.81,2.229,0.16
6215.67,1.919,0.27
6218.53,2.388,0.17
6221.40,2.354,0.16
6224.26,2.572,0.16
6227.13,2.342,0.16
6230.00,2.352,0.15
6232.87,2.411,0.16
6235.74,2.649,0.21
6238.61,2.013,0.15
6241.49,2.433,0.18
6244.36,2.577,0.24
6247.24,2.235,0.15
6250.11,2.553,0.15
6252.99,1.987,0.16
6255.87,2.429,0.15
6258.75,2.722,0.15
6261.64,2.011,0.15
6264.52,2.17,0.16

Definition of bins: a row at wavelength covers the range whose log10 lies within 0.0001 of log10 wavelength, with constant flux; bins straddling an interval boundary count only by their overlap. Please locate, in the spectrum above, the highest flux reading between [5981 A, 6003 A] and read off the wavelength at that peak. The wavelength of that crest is 5996.36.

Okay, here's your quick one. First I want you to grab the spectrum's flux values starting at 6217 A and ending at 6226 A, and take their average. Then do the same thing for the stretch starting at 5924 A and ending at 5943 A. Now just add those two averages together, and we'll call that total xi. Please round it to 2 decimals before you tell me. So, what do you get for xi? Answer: 5.12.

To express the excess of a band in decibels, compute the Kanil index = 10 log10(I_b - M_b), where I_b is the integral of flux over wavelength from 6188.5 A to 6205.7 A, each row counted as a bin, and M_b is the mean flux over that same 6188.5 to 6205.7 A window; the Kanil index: 15.8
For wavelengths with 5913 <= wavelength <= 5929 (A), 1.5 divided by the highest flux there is 0.529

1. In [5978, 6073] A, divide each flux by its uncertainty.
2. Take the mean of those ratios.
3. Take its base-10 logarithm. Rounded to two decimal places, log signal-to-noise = 1.20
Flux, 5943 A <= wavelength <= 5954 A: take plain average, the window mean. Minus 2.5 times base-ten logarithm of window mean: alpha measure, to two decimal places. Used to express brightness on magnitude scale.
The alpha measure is -1.12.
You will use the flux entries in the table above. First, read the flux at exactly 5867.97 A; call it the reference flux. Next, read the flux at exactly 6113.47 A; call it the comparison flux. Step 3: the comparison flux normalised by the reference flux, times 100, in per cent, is 93.9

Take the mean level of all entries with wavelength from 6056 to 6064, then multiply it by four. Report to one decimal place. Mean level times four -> 10.4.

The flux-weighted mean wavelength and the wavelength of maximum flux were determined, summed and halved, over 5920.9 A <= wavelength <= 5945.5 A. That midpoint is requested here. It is 5931.9 A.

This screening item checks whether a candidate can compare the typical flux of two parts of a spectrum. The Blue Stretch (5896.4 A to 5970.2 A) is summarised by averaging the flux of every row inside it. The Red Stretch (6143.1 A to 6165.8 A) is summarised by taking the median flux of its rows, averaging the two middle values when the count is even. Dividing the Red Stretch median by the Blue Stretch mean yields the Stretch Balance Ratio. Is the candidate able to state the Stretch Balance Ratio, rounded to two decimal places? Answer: 0.98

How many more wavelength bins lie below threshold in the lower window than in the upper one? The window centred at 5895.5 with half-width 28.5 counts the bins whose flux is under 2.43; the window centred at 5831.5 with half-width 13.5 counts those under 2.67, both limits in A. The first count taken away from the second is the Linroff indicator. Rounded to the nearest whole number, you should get 0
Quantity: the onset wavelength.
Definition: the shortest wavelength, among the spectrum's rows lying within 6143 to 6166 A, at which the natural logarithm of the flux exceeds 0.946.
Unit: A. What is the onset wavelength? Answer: 6144.52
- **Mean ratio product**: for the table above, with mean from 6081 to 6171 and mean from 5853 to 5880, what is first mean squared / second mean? 2.49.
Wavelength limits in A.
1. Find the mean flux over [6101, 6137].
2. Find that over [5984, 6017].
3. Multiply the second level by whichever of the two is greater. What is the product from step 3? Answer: 7.13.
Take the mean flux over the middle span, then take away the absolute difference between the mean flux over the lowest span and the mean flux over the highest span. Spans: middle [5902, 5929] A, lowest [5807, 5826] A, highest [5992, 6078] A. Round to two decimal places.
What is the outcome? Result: 2.58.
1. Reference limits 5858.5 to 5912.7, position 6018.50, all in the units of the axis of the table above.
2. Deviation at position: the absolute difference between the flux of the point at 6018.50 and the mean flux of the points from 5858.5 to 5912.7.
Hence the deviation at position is 0.17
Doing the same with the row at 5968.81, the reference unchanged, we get 0.32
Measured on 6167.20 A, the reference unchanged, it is 0.07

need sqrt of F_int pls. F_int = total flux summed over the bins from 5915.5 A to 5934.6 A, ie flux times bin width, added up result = 7.06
